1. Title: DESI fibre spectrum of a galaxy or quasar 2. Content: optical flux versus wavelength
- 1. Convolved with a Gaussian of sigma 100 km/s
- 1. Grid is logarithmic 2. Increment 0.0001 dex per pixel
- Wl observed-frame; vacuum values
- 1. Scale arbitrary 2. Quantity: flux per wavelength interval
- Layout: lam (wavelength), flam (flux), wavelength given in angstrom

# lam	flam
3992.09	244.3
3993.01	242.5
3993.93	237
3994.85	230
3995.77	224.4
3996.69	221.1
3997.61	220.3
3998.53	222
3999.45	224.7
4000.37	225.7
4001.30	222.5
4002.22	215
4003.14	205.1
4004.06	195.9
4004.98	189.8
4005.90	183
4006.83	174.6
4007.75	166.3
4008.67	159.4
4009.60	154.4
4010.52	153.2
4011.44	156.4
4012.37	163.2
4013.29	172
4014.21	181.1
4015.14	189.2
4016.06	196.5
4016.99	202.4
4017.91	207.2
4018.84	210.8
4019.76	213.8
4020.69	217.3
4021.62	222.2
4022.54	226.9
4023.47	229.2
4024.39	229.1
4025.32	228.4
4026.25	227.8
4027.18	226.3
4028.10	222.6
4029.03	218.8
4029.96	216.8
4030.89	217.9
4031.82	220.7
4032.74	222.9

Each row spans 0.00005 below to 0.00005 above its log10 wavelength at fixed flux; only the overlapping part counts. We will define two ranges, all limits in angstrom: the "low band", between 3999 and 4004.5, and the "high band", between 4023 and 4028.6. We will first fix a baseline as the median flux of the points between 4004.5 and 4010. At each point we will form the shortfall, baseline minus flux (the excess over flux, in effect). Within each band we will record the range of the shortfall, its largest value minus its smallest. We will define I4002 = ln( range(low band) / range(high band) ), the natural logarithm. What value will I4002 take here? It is 1.5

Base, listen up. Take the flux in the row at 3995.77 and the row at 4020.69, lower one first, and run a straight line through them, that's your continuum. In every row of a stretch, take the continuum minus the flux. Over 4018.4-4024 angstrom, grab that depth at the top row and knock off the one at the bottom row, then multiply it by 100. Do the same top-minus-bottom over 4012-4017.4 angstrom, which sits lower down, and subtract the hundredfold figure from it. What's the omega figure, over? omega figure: 1931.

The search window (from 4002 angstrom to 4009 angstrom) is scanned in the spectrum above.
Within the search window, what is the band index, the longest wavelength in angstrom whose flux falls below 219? 4008.67 angstrom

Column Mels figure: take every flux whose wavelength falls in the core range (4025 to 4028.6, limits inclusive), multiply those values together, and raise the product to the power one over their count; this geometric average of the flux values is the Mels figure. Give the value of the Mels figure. 226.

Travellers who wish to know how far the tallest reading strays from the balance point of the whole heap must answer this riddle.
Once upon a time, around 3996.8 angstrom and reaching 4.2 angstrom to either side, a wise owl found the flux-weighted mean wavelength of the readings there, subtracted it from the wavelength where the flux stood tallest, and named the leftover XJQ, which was -3.6 angstrom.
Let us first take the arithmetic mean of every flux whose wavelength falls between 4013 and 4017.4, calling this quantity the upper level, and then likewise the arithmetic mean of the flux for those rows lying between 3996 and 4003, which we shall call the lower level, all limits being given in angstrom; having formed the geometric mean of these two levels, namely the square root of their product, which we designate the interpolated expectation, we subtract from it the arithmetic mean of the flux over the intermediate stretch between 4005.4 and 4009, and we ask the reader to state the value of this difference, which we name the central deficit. 33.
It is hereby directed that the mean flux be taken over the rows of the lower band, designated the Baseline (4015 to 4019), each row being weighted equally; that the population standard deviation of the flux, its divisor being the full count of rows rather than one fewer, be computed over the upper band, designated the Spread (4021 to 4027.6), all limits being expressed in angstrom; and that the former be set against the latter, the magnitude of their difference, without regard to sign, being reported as 199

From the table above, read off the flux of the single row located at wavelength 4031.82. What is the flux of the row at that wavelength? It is 220.7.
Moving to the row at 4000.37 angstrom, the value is 225.7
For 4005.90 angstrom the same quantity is 183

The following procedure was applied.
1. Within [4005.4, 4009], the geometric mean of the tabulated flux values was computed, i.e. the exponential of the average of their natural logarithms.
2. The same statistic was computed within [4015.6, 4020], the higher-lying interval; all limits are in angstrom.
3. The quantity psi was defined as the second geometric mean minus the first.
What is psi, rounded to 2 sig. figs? 35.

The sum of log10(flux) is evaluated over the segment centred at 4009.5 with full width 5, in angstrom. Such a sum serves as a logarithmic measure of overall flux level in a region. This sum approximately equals 11.0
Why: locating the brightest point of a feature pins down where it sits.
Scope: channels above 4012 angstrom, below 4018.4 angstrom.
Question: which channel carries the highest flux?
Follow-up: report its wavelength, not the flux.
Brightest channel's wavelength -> 4017.91 angstrom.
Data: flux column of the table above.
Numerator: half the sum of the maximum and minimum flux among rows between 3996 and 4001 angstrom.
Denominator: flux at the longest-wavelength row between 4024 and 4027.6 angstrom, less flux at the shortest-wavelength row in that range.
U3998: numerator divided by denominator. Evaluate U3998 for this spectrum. -80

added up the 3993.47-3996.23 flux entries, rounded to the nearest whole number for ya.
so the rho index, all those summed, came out 691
